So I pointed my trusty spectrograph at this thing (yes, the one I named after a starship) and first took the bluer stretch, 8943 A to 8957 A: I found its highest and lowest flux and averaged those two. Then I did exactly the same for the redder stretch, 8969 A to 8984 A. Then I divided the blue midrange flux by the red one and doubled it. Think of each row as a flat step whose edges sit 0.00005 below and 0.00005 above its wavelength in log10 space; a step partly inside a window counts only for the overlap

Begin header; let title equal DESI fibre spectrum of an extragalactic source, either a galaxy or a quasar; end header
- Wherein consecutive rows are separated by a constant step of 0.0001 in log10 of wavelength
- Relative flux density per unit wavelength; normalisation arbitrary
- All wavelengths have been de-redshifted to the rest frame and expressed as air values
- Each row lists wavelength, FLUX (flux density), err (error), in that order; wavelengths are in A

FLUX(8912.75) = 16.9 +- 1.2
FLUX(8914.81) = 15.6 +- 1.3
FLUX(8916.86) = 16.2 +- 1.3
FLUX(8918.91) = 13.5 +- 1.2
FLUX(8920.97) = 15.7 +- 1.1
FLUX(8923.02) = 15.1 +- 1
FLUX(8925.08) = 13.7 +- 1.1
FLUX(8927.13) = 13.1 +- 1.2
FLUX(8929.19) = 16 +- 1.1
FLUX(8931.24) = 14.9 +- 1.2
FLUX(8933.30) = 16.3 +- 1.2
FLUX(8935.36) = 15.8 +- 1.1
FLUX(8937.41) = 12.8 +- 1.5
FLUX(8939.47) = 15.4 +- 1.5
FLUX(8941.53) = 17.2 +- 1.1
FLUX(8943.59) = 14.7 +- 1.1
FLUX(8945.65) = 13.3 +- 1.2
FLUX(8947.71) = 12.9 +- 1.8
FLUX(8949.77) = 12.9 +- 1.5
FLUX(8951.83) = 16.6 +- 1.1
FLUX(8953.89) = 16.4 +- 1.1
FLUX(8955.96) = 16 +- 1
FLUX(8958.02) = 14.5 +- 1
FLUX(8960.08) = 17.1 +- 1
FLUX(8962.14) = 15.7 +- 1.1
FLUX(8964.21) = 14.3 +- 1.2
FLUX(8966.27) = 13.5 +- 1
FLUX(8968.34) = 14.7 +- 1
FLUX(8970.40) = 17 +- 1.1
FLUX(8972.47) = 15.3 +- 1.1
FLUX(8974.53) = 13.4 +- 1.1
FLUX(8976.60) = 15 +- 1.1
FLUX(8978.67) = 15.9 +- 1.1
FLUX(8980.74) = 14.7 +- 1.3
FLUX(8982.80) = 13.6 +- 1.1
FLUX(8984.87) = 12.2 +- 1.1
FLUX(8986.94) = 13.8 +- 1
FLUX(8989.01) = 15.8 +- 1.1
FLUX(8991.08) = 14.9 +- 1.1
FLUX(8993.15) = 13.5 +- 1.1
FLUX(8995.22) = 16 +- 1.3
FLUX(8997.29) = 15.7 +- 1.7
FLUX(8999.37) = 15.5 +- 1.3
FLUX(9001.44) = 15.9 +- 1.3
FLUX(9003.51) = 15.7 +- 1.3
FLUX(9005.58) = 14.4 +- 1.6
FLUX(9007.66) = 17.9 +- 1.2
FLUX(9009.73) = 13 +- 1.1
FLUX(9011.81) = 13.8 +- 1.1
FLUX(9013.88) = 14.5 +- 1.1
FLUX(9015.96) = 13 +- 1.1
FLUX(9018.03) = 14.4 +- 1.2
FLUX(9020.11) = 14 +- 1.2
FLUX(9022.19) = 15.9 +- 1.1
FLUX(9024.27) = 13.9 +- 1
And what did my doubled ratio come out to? 1.94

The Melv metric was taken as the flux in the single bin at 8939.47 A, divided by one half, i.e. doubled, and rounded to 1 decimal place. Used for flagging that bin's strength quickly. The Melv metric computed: 30.8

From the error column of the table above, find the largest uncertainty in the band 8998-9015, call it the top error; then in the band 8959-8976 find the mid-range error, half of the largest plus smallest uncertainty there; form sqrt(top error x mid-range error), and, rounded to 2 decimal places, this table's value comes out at 1.33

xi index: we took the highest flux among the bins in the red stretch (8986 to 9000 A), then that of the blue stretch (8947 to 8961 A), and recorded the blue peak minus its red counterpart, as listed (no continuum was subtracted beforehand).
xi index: 1.10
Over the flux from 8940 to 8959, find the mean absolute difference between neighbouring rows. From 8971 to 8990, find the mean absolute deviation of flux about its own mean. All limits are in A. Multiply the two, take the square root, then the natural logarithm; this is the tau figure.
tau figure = 0.13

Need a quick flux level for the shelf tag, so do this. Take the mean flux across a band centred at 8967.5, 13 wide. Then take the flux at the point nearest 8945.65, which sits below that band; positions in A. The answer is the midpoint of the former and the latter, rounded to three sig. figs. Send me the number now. 14.2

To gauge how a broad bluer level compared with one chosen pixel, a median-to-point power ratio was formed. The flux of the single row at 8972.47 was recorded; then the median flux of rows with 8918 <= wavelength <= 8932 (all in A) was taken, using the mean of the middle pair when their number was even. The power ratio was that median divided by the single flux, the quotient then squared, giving 0.95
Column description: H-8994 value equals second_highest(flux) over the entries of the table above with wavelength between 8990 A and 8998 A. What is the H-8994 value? 15.7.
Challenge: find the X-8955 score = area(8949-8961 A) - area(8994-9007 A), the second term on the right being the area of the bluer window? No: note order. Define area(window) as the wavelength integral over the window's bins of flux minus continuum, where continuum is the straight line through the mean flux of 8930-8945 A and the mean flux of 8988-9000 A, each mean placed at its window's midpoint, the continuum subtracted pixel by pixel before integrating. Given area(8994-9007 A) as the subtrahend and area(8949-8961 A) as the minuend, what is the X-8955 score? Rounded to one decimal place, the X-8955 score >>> -0.1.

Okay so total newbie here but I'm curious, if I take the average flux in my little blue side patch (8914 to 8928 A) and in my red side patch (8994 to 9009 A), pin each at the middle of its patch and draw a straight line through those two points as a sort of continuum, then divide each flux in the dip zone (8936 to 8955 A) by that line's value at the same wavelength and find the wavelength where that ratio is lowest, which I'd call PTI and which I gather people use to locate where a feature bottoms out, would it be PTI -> 8949.77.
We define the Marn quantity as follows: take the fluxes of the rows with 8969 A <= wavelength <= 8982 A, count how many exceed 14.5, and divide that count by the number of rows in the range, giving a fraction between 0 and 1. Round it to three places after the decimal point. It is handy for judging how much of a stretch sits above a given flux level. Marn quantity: 0.833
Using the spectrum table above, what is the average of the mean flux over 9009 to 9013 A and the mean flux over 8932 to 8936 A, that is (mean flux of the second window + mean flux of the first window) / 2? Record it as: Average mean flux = 14.7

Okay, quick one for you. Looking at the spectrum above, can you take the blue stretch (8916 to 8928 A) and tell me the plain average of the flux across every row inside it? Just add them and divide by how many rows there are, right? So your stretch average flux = 14.55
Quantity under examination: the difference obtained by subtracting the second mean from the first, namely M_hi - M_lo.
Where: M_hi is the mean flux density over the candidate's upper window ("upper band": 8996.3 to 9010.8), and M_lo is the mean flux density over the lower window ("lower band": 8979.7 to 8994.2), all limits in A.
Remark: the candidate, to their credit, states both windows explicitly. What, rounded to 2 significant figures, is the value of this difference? 1.4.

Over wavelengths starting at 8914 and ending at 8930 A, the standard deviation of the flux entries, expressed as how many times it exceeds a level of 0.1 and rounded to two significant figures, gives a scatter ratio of 12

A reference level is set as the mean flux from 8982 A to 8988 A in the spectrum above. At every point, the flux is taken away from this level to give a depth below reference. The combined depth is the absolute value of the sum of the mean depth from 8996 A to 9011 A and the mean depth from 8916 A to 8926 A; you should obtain 3.9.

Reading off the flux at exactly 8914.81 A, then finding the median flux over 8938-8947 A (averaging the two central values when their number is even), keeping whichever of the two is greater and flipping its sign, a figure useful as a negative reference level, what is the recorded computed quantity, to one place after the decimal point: -15.6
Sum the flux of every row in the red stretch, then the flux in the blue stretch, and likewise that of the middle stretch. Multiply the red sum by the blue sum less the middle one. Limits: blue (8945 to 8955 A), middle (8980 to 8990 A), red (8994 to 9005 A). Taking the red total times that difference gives 158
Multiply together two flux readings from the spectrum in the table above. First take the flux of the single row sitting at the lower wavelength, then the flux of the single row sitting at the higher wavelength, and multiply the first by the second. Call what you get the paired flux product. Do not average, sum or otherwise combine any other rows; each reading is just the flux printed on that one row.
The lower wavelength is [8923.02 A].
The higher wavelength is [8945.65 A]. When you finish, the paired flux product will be 201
